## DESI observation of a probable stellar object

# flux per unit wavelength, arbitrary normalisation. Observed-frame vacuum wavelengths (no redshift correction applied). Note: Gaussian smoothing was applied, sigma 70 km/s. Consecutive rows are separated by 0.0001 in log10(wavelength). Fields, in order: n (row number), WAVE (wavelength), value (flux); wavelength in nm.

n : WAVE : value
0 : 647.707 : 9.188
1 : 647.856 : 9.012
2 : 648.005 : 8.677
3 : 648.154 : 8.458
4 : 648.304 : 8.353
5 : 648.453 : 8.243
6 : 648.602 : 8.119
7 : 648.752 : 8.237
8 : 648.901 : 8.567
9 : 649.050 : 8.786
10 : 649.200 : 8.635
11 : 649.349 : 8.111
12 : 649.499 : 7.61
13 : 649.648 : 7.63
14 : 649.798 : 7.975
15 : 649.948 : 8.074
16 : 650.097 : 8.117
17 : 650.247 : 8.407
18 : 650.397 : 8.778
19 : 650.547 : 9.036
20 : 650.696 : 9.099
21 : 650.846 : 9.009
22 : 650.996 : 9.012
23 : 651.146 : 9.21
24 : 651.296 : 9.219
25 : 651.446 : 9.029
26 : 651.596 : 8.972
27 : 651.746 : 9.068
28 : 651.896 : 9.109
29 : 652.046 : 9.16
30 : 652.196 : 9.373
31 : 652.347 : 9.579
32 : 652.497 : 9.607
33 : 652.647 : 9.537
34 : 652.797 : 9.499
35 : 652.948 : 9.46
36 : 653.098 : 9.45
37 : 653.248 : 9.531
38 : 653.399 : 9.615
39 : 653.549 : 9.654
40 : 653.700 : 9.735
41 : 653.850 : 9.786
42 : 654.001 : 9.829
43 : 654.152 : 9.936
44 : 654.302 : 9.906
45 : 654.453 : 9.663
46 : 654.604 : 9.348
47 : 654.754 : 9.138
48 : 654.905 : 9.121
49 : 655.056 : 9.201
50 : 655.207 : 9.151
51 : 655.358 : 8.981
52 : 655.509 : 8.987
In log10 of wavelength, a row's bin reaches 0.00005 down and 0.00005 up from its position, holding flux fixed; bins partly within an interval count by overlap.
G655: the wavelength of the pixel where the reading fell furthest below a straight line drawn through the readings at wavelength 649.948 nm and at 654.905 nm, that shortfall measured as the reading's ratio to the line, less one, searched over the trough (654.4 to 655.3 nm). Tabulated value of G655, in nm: 655.207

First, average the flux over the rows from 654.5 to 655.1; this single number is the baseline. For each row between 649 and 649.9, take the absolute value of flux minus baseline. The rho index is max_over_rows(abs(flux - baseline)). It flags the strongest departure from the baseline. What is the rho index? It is 1.6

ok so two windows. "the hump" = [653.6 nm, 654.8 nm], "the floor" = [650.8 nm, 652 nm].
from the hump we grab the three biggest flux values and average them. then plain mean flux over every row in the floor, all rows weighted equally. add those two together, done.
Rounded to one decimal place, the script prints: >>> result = 19.0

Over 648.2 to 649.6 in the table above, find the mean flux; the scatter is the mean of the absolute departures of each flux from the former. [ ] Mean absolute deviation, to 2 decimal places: 0.26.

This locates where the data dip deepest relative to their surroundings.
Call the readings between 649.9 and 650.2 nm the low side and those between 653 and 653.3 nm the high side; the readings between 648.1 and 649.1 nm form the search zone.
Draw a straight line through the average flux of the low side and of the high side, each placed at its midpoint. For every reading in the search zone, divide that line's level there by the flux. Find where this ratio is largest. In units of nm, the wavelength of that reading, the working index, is 648.602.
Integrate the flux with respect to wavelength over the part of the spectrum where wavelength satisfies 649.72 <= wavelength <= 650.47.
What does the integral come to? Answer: 6.2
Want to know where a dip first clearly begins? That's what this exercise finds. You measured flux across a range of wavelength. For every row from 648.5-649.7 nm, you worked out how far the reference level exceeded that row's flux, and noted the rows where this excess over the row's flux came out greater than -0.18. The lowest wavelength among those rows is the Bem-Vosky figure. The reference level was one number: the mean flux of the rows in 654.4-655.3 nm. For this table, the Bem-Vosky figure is 648.602 nm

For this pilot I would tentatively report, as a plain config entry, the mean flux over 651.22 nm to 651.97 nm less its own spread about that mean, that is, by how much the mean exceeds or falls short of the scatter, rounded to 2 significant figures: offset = 9.0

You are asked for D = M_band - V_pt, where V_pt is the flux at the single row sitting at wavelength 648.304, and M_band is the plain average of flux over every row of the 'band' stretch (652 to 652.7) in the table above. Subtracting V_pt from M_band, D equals 1.1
